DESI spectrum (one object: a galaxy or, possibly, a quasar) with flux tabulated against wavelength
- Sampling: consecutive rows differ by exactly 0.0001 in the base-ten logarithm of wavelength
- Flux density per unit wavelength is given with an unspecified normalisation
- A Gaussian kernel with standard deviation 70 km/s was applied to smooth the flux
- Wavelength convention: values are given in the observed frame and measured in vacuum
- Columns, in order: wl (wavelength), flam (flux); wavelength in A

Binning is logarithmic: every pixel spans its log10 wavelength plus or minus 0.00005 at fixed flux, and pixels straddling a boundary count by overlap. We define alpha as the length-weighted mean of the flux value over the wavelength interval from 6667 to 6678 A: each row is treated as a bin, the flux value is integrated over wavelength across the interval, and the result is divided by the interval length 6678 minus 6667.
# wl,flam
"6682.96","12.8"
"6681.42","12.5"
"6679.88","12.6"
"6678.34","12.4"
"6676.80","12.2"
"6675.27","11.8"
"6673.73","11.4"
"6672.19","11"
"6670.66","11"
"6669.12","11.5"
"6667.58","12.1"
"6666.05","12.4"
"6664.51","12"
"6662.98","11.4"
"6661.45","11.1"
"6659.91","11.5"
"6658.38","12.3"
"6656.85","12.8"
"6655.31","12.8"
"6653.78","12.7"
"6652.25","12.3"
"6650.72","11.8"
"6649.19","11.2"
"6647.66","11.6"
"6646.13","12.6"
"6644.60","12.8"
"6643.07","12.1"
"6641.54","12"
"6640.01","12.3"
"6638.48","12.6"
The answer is 11.6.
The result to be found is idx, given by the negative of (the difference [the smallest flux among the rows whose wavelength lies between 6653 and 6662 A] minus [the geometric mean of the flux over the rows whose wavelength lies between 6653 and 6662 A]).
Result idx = 1.1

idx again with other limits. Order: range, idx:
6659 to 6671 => 0.6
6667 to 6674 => 0.4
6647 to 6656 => 0.9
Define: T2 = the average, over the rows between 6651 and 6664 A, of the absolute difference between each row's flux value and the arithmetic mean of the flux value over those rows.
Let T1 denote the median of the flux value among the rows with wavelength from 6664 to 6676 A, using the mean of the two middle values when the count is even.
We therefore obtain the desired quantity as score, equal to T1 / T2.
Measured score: 20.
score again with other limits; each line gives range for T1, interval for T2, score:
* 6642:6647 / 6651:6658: 72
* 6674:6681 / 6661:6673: 27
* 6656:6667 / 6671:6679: 27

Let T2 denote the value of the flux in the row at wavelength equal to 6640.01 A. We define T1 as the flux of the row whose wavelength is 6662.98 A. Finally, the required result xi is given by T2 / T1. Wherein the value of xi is 1.08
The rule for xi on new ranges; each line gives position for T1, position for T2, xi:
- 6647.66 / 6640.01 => 1.06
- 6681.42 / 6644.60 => 1.02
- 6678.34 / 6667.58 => 0.98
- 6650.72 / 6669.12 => 0.97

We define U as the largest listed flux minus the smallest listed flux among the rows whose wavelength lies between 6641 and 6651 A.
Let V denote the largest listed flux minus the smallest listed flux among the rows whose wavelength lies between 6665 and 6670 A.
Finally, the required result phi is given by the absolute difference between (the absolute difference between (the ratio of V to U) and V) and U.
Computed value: 1.3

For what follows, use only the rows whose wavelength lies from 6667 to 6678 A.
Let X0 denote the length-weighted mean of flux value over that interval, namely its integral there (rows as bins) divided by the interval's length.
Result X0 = 11.6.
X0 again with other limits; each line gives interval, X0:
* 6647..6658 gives 12.2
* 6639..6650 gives 12.1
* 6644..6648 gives 12.4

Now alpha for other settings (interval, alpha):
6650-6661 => 12.3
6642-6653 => 12.1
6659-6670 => 11.7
